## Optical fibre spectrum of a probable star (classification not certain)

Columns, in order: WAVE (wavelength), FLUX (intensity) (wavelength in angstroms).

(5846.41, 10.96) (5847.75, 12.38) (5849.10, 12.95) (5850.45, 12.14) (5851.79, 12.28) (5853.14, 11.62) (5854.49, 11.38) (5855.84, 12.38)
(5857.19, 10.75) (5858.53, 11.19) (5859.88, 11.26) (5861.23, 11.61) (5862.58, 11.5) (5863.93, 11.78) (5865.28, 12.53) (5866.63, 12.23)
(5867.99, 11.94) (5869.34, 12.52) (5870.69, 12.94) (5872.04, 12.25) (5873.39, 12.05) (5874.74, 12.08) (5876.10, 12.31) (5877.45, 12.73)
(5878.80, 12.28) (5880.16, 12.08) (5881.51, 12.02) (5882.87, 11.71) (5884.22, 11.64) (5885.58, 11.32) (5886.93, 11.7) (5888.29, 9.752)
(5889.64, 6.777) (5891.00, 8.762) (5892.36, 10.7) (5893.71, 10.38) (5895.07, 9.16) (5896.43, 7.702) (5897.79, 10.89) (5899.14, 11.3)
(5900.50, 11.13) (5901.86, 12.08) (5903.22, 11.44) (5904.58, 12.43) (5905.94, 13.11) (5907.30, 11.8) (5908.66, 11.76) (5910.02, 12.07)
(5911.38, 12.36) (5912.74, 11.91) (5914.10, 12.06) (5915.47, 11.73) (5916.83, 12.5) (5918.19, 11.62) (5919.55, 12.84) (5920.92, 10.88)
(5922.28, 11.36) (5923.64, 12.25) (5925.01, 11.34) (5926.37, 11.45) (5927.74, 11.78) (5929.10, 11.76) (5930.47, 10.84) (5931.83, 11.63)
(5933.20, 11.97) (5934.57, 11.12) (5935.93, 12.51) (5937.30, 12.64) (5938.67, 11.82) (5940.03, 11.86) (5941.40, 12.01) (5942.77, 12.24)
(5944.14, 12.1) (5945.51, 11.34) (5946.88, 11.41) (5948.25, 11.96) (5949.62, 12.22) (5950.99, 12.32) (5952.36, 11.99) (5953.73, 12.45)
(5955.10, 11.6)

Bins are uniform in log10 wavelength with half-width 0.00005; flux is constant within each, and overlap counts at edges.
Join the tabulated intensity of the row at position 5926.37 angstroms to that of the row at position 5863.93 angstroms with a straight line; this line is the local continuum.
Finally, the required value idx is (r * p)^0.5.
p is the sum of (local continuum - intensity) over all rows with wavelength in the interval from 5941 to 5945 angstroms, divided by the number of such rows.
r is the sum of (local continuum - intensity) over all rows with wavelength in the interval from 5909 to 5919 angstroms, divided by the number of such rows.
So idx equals 0.63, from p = -0.75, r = -0.52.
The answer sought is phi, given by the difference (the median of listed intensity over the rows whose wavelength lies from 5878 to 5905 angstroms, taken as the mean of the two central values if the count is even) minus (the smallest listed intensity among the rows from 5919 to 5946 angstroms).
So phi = 0.47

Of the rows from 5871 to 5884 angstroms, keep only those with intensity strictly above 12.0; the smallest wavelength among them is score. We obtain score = 5872.04 angstroms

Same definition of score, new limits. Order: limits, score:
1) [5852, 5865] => 5855.84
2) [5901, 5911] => 5901.86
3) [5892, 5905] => 5901.86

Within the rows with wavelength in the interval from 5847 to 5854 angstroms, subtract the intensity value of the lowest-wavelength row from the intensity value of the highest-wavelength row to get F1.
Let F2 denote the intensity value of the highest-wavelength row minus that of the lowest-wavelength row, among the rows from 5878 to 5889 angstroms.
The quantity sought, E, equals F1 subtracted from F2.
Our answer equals -1.8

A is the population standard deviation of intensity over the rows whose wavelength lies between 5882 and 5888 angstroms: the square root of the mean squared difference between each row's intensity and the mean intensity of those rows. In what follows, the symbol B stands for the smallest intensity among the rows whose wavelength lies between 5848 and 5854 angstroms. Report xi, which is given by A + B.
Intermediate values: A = 0.16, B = 11.62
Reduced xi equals 11.8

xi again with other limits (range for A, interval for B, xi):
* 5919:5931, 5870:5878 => 12.7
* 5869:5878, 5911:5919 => 11.9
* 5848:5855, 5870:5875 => 12.6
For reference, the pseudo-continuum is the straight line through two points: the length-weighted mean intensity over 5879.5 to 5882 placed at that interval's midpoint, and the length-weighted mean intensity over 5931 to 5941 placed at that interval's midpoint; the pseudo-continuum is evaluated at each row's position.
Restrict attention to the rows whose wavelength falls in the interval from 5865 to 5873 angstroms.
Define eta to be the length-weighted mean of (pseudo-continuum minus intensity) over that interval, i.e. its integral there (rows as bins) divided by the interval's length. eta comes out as -0.3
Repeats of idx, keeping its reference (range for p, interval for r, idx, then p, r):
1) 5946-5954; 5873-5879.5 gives 0.65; -0.73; -0.57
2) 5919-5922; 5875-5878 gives 0.55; -0.38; -0.81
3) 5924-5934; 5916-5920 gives 0.29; -0.10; -0.83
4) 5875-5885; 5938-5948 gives 0.44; -0.42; -0.46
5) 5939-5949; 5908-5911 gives 0.43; -0.49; -0.37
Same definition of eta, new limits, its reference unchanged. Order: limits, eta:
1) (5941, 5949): 0.1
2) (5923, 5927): 0.3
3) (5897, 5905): 0.6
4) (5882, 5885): 0.4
